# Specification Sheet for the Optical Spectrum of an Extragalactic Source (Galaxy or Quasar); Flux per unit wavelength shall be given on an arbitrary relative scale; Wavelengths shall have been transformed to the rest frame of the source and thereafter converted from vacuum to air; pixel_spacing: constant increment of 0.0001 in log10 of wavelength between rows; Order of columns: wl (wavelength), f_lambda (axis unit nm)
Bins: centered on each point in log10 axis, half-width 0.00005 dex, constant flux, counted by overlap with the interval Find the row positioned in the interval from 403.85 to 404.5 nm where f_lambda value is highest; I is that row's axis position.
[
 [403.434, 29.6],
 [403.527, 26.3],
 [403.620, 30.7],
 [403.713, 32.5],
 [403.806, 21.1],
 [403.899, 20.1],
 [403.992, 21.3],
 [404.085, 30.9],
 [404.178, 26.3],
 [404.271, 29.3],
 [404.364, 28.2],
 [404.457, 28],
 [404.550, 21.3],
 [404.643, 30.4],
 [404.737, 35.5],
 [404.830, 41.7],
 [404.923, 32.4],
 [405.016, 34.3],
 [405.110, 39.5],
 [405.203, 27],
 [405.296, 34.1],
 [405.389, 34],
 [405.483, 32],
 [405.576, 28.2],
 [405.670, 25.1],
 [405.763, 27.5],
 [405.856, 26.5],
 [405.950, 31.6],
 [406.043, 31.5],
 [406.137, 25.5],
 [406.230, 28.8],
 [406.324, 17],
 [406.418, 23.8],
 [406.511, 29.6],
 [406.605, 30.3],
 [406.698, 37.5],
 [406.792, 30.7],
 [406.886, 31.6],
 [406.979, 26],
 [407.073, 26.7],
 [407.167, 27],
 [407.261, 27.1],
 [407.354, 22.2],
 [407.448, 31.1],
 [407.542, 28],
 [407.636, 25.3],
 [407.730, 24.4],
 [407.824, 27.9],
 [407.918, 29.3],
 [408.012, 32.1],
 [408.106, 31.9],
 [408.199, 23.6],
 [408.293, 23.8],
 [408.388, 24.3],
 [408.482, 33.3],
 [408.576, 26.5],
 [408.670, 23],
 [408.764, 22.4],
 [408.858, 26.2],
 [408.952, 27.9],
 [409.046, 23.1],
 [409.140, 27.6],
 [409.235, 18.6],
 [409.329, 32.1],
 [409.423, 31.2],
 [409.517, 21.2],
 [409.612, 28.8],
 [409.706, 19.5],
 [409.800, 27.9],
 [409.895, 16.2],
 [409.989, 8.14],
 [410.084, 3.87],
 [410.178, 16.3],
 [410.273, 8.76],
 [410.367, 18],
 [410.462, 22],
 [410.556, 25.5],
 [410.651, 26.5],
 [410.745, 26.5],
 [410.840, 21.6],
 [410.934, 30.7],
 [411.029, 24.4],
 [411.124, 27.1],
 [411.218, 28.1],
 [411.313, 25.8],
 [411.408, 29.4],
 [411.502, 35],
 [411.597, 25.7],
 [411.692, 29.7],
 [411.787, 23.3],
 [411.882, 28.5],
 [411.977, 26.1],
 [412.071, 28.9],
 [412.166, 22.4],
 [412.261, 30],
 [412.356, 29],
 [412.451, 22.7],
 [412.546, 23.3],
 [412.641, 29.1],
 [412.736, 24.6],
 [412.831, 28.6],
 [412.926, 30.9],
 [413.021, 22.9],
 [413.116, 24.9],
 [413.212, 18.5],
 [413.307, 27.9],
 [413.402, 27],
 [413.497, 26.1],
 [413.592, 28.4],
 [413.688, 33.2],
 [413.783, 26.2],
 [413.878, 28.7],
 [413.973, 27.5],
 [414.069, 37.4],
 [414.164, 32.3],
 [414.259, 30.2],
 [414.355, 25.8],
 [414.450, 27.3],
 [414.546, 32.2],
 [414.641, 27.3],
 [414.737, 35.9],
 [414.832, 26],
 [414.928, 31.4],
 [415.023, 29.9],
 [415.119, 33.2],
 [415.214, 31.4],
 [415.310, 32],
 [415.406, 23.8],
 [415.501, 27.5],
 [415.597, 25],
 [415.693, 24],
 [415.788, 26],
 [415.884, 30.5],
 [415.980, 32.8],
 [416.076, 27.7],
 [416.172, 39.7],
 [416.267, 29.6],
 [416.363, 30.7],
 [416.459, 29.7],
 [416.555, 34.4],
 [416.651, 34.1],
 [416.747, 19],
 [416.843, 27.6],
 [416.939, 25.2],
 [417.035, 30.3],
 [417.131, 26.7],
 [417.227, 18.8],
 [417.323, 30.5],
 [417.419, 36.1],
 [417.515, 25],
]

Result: 404.085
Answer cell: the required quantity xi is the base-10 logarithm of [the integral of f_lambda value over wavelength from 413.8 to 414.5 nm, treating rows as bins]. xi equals 1.32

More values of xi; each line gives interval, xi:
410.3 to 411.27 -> 1.38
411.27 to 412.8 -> 1.62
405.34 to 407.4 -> 1.76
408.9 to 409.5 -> 1.20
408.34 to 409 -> 1.24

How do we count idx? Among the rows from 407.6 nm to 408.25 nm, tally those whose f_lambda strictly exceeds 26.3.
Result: 4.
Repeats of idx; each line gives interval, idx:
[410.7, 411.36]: 4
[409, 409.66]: 4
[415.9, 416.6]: 7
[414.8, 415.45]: 5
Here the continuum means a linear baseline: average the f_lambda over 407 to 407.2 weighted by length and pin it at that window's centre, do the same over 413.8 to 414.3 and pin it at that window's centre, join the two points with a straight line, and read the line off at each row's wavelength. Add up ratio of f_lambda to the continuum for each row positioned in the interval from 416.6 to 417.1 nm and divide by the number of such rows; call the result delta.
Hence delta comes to 0.83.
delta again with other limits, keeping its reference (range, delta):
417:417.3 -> 0.77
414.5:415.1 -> 0.97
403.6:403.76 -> 1.29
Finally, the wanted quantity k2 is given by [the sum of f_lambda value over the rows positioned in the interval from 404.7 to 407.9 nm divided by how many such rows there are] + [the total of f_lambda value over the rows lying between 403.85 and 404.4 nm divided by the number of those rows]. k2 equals 55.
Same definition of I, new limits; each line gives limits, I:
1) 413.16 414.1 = 414.069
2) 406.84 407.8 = 406.886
